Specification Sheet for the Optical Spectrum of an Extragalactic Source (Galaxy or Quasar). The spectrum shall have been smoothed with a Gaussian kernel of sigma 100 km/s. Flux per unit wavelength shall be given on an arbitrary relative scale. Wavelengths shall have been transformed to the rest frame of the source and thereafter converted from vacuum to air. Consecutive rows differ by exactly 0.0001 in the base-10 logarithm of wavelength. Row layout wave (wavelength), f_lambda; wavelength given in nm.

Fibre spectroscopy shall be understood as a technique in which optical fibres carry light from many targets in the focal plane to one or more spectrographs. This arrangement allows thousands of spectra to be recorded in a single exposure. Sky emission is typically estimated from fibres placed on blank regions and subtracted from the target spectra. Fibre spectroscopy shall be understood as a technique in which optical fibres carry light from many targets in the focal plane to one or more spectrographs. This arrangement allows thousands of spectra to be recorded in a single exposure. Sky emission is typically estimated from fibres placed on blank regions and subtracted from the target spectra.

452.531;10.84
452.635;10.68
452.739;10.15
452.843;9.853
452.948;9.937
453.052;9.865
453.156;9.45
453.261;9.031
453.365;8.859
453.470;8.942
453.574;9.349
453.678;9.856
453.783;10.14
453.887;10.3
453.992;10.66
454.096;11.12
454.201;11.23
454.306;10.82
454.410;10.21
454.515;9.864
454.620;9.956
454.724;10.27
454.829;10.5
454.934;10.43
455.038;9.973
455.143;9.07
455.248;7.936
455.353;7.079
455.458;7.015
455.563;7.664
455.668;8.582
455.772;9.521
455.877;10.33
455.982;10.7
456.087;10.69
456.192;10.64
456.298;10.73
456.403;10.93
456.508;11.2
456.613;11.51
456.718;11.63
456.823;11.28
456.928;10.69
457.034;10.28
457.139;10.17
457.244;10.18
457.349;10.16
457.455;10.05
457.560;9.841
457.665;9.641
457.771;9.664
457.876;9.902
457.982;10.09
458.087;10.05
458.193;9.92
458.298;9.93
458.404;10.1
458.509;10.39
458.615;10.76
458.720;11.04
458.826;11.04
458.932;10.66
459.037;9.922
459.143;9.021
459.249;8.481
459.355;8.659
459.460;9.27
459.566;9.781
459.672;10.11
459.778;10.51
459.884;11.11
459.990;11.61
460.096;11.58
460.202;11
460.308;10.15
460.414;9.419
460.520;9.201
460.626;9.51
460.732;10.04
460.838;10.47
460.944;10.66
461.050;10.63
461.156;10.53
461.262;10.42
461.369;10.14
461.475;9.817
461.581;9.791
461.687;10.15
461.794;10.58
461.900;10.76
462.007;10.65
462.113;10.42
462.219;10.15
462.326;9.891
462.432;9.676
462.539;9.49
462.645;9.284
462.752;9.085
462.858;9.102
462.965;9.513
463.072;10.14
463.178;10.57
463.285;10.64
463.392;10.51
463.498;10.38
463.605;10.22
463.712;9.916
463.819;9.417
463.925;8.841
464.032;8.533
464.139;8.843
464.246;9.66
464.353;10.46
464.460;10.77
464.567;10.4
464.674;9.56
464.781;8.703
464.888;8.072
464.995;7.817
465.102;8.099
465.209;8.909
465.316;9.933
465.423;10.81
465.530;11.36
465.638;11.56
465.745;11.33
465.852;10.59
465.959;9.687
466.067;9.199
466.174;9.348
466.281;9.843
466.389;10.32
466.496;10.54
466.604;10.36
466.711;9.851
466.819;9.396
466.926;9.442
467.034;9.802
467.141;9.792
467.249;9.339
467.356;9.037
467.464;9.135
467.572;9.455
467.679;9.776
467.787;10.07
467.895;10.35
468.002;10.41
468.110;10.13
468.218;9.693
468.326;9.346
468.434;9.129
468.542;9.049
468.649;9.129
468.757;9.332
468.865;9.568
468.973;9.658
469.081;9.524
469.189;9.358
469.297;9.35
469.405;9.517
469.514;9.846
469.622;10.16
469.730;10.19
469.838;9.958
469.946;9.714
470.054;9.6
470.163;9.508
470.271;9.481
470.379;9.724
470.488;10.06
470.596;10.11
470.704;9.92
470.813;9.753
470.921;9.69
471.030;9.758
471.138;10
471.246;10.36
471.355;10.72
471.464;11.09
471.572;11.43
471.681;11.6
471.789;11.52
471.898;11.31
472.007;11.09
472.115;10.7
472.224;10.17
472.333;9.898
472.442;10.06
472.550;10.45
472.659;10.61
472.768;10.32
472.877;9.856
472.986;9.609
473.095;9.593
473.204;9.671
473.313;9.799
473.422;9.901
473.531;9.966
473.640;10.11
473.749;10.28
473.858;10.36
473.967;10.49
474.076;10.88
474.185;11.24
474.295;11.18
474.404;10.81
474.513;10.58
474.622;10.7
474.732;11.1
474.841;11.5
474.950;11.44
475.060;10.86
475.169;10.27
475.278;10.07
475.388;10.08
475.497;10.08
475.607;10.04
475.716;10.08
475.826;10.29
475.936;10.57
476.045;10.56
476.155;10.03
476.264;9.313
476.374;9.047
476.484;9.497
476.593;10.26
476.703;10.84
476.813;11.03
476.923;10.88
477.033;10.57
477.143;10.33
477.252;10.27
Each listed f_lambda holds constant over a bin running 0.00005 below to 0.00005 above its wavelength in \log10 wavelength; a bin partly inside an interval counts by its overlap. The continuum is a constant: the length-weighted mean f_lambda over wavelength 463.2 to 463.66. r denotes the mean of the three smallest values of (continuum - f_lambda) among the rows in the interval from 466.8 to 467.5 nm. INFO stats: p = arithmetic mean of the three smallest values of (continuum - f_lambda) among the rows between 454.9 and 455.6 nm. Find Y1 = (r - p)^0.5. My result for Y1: 0.38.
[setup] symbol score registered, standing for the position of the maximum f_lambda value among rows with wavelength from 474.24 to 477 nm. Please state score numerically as 474.841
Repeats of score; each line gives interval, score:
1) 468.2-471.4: 471.355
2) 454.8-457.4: 456.718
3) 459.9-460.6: 459.990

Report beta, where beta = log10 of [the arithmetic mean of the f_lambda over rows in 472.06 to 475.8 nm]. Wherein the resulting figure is 1.02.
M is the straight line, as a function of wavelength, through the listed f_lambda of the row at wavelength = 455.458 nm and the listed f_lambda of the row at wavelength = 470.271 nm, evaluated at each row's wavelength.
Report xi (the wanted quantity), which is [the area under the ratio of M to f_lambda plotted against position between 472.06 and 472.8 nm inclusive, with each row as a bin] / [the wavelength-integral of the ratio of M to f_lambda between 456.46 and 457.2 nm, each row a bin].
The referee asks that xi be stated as 1.44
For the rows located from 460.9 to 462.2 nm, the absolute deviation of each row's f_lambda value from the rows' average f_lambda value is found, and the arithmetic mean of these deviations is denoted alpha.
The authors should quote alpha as 0.27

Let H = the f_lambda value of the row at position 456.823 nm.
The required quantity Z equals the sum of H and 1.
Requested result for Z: 12.3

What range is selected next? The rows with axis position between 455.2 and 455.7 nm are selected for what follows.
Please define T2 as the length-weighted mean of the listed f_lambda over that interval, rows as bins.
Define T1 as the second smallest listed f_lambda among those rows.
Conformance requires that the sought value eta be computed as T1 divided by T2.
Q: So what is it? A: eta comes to 0.931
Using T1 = 7.079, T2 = 7.6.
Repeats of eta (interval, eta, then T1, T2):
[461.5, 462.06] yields 0.980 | 10.15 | 10.4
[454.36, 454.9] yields 0.980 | 9.956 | 10.2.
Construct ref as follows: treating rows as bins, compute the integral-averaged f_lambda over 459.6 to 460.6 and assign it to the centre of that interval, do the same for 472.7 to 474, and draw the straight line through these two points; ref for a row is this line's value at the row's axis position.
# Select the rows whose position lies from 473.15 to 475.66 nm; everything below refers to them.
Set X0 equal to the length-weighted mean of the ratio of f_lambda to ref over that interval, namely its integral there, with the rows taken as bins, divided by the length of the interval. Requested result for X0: 1.055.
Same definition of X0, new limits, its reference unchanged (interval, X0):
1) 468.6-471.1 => 0.958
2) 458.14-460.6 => 0.967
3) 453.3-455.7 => 0.895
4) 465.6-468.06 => 0.971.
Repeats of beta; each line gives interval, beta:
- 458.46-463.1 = 1.00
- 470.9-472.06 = 1.03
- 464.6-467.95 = 0.99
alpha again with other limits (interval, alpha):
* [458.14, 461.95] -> 0.58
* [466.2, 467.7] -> 0.36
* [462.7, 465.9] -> 0.86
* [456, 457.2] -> 0.39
